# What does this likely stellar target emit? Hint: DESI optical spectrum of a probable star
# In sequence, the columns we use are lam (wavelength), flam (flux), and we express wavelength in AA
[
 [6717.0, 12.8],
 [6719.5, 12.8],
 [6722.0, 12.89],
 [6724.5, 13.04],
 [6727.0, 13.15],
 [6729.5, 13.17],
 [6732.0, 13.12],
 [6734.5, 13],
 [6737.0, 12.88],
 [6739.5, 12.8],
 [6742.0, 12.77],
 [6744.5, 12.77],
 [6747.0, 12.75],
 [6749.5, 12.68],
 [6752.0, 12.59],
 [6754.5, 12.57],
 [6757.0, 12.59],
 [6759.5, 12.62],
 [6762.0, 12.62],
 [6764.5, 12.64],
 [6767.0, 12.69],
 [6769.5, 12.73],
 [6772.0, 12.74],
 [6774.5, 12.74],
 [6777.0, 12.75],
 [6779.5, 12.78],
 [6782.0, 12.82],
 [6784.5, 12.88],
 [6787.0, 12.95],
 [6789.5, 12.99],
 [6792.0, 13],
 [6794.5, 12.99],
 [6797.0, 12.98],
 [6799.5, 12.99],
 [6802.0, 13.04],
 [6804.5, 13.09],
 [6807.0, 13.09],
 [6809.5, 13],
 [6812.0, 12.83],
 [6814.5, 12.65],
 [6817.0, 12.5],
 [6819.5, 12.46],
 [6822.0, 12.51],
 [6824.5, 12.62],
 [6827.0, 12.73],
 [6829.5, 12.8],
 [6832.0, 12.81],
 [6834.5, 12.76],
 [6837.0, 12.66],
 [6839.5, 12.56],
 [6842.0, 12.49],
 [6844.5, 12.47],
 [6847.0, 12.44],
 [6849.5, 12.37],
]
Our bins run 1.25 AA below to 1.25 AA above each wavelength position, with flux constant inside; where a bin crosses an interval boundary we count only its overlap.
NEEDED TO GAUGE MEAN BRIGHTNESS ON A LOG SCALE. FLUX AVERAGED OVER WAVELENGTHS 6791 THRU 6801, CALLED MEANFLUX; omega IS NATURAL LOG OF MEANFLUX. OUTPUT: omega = 2.56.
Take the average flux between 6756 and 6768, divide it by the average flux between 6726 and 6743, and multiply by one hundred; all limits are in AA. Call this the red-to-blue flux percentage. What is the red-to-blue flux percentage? 97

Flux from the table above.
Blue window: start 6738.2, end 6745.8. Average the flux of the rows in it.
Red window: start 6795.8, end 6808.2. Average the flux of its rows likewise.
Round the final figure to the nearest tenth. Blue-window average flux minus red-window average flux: -0.3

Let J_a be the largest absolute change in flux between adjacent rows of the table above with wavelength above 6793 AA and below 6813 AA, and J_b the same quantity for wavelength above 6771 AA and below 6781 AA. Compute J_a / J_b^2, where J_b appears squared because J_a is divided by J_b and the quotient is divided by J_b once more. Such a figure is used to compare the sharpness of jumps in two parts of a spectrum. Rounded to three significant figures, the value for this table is 189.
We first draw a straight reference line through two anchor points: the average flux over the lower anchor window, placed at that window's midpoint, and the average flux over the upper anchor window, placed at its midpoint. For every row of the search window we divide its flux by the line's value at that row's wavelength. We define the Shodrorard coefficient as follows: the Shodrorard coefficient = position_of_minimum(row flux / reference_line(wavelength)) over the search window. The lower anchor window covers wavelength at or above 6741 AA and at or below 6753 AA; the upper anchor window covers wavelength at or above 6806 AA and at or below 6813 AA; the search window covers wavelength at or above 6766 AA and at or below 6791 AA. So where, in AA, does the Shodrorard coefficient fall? 6767.0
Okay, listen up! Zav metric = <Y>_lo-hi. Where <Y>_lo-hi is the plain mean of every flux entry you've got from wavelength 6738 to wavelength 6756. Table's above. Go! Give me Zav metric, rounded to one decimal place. 12.7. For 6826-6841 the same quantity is 12.7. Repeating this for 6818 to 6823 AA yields 12.5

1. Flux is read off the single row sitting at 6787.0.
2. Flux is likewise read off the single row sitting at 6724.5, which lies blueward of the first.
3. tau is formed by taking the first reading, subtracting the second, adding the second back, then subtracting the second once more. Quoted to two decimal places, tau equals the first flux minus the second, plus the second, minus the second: -0.09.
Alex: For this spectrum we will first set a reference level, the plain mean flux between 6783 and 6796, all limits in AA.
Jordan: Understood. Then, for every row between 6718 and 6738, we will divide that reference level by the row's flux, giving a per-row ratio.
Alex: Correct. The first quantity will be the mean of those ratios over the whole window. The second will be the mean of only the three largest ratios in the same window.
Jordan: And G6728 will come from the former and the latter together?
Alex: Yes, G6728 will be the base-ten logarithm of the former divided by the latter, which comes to -0.0050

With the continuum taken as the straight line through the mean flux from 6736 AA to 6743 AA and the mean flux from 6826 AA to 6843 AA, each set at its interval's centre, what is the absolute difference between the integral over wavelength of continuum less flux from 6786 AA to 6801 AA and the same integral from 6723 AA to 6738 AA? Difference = 0.1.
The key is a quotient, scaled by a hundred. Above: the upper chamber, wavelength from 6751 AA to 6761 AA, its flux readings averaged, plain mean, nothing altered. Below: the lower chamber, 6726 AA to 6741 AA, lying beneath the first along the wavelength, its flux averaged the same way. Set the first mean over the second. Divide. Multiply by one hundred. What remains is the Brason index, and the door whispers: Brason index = 97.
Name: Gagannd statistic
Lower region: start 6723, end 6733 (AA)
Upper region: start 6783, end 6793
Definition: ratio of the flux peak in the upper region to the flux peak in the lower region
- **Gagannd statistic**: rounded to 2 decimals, 0.99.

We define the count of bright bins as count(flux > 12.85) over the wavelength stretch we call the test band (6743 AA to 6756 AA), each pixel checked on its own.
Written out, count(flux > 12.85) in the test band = 0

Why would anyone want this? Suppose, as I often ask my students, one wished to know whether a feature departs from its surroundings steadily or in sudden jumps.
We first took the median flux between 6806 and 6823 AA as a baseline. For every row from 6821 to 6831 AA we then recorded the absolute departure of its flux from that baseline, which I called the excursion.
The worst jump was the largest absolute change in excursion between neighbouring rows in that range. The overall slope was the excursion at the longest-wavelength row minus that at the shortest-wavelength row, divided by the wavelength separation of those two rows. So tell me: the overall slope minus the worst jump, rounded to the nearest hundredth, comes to -0.11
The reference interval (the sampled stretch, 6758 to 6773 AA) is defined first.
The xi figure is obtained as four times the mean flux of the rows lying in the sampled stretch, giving 50.7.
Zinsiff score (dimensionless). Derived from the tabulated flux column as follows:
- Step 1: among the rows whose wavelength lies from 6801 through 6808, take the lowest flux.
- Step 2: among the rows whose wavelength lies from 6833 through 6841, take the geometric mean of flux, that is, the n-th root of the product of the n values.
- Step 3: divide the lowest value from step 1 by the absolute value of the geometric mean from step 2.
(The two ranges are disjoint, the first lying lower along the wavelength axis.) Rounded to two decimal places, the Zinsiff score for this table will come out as 1.03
